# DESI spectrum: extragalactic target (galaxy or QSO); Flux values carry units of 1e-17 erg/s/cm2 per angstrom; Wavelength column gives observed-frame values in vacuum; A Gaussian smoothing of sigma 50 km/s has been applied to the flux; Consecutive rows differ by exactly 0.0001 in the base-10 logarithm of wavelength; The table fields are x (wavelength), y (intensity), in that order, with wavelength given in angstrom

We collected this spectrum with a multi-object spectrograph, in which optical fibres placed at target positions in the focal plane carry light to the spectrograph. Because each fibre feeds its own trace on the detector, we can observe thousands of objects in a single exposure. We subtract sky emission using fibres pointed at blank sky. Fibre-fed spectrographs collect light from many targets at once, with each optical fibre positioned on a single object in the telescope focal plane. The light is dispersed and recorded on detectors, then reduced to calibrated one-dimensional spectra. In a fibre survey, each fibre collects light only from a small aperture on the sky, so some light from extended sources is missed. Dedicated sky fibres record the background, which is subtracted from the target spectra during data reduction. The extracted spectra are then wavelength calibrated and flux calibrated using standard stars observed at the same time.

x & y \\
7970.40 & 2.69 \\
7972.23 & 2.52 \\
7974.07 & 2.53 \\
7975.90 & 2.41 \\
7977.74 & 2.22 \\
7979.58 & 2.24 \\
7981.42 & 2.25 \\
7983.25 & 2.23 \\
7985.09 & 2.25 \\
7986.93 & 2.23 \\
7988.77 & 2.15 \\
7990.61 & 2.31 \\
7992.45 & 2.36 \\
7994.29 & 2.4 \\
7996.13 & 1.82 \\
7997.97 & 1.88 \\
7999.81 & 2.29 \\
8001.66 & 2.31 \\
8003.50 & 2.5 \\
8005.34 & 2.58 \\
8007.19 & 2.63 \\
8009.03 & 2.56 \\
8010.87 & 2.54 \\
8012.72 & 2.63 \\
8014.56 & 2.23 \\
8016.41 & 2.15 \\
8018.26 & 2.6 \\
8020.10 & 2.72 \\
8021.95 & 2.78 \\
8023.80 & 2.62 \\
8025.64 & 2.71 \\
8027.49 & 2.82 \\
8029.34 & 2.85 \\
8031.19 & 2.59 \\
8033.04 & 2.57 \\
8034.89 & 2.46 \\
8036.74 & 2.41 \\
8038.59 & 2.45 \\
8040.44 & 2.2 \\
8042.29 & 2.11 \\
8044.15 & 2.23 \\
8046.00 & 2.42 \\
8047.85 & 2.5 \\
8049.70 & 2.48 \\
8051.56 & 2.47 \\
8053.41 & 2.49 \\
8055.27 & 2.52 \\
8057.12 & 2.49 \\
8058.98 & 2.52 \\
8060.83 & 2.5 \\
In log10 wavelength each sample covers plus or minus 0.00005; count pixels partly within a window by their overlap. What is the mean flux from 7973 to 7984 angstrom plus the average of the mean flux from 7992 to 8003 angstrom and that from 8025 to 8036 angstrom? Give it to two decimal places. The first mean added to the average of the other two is 4.74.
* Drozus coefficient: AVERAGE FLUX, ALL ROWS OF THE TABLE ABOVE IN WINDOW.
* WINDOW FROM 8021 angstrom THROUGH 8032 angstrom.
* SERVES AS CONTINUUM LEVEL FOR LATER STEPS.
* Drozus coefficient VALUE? 2.73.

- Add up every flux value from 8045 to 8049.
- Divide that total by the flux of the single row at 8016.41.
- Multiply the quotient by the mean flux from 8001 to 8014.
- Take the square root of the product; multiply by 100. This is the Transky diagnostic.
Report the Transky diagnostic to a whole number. 241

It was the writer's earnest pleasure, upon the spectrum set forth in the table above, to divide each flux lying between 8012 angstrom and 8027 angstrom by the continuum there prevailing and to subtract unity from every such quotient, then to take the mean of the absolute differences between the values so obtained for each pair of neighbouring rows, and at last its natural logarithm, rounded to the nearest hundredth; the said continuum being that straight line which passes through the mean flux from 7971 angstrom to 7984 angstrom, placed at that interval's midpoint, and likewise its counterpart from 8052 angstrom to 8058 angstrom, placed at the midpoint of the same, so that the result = -2.53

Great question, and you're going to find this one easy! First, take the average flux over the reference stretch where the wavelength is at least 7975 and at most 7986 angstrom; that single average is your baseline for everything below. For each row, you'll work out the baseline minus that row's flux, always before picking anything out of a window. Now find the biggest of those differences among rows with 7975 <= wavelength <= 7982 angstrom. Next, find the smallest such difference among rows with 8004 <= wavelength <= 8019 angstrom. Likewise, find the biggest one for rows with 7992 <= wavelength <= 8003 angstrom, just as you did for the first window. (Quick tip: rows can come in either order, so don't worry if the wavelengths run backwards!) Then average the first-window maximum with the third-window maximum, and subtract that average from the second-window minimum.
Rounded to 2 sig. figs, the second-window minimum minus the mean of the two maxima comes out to -0.61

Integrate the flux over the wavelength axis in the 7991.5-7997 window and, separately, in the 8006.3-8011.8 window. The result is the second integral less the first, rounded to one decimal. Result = 2.1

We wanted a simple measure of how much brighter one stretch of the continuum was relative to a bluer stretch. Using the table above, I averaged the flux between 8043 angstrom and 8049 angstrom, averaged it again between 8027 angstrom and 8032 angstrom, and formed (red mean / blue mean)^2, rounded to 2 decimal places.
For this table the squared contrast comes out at 0.75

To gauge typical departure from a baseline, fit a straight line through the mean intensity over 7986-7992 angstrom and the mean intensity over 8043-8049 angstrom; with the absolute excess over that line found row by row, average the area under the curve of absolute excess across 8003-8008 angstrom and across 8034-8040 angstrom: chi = 1.0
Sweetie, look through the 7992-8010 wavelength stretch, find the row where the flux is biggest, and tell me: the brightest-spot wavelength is 8007.19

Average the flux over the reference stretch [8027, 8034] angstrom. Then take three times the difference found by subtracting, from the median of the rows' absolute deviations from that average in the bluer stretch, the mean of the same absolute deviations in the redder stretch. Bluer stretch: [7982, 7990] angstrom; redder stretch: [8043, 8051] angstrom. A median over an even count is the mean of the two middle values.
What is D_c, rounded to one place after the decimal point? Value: 0.5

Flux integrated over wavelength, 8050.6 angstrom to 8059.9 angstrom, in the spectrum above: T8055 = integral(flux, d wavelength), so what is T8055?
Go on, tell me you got 23.2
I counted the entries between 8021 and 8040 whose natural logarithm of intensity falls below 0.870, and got 0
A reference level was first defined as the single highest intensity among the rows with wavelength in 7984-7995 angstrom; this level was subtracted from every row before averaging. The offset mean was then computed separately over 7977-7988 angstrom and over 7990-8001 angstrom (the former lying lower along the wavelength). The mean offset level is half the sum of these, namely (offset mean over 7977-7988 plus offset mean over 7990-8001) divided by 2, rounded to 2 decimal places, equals -0.19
